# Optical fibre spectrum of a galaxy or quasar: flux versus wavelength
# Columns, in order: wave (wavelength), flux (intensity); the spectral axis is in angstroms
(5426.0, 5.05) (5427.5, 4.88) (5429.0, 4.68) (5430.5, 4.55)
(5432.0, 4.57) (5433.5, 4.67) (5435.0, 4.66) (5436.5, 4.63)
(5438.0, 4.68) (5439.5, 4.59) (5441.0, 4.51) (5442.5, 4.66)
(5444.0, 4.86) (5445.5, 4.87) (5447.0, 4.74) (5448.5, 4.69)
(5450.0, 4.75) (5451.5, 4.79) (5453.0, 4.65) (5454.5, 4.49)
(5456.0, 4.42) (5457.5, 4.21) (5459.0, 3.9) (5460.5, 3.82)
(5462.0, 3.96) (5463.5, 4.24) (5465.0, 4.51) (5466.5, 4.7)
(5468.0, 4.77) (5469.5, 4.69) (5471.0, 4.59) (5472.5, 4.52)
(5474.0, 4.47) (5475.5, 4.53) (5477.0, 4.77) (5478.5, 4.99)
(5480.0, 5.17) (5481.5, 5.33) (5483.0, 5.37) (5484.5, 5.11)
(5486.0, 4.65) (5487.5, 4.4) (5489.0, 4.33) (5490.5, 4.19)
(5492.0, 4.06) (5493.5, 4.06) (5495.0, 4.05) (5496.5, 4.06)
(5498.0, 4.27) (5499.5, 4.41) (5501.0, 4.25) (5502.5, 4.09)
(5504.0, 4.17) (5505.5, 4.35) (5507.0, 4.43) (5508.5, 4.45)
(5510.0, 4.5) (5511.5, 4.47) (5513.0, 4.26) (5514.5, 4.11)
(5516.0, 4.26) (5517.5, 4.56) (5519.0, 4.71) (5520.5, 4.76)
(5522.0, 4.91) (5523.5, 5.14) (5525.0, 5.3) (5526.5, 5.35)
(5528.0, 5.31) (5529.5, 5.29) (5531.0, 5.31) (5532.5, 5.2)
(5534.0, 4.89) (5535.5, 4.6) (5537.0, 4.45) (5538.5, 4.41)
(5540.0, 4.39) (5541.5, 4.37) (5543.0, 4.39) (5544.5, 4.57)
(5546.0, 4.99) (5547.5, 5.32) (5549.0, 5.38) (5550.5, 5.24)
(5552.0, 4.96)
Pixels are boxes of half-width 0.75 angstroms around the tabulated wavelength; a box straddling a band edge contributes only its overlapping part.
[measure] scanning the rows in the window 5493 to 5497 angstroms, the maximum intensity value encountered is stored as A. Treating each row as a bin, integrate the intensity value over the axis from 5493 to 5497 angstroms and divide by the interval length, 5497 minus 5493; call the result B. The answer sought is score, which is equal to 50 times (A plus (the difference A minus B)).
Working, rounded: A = 4.06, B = 4.1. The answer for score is 203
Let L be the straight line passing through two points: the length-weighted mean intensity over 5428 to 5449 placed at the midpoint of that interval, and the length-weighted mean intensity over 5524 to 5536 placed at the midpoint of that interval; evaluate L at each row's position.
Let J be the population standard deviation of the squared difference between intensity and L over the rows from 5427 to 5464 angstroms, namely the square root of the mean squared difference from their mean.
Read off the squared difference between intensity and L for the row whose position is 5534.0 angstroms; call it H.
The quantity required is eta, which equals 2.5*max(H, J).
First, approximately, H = 0.090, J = 0.264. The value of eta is 0.66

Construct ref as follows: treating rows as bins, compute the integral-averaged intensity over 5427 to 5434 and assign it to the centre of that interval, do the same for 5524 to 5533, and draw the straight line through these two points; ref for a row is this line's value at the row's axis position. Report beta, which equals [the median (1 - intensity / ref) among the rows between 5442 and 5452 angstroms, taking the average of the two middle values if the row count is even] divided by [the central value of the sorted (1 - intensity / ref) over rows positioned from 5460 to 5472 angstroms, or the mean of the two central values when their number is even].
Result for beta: 0.08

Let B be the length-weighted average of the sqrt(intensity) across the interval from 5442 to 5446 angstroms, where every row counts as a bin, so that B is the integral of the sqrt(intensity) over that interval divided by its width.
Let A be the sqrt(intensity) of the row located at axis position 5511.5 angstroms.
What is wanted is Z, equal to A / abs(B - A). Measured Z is 28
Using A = 2.11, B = 2.19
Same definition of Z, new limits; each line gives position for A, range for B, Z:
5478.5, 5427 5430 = 41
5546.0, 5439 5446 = 33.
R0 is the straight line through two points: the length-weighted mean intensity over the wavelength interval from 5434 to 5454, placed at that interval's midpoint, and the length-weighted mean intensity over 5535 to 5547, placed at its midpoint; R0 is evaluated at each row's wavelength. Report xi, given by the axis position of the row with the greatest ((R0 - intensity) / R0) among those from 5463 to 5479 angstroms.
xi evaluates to 5463.5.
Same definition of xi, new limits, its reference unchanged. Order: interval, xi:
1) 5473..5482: 5474.0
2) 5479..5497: 5495.0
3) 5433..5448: 5441.0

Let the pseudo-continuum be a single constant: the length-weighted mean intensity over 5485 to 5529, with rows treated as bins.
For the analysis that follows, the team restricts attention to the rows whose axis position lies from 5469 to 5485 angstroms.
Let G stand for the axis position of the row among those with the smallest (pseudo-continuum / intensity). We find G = 5483.0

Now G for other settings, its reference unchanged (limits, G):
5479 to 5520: 5483.0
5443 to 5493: 5483.0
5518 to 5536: 5526.5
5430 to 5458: 5445.5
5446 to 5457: 5451.5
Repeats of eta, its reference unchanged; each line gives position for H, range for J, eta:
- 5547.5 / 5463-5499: 0.74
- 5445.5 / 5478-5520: 0.70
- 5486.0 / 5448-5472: 0.76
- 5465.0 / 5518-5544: 0.72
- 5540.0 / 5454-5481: 1.73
